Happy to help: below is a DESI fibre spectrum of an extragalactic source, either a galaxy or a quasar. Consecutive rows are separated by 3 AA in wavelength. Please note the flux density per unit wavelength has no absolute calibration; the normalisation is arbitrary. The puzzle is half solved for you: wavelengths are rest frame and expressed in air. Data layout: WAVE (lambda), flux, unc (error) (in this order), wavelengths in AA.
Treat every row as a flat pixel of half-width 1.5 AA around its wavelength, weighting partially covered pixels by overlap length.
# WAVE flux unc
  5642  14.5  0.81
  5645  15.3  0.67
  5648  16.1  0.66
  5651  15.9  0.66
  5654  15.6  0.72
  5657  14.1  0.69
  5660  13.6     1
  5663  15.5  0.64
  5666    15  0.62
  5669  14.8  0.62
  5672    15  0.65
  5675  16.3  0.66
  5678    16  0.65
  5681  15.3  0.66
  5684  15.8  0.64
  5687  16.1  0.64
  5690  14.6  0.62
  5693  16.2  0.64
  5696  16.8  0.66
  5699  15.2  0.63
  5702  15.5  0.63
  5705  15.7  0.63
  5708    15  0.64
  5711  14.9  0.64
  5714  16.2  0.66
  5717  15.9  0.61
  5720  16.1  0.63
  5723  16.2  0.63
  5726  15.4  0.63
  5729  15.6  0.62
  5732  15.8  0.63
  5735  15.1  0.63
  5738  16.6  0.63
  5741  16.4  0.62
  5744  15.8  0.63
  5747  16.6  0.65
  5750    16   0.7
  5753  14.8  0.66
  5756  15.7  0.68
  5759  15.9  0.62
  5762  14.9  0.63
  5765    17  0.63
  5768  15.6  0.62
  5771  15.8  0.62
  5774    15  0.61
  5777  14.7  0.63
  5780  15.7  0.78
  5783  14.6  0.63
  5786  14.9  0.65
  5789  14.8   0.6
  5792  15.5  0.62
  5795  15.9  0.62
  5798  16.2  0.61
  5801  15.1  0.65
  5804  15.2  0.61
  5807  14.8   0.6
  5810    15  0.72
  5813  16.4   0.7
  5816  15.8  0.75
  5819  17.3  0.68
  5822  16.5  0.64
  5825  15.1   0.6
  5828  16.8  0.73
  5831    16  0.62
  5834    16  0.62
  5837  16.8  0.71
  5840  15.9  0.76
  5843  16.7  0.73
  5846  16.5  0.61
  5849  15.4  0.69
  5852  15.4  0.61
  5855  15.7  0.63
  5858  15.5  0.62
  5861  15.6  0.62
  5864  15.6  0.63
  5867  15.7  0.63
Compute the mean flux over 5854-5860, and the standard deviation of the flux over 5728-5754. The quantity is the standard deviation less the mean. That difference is -15.0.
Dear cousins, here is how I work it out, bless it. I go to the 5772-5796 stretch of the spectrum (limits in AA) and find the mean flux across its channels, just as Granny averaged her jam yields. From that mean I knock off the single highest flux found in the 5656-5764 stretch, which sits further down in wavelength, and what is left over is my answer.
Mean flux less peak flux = -1.7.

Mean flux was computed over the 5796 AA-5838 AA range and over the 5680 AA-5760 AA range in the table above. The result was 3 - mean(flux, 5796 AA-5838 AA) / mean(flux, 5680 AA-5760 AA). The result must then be 1.99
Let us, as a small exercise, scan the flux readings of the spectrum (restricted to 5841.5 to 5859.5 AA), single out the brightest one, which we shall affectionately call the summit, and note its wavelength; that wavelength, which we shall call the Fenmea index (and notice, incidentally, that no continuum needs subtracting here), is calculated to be 5843 AA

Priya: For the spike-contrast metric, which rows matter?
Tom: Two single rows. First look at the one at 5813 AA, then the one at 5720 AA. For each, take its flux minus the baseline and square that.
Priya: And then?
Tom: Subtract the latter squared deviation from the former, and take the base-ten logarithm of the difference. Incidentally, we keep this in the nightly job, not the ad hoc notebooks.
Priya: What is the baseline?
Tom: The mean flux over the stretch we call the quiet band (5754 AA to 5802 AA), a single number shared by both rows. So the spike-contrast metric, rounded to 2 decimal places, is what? -0.32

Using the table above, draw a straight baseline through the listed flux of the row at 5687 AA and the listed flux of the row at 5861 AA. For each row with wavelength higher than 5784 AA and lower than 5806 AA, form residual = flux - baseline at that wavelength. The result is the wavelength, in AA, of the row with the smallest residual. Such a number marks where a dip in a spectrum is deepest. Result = 5789 AA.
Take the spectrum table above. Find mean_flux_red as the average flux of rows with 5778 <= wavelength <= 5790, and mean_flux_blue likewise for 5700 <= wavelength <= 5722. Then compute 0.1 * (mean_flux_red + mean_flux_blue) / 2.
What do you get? 1.53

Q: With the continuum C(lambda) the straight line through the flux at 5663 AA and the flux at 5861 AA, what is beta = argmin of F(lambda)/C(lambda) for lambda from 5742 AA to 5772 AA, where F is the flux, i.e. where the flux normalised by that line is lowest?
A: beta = 5753 AA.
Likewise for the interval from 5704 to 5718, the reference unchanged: 5711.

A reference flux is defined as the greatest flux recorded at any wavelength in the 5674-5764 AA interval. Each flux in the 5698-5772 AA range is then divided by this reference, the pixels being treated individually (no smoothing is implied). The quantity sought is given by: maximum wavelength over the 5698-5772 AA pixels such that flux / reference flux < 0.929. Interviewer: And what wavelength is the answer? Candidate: 5768 AA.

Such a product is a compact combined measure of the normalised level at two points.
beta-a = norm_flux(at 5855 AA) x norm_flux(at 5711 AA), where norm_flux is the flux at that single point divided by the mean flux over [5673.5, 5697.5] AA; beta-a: 0.93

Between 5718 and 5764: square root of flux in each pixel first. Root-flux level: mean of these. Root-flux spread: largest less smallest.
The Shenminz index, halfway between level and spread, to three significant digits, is 2.10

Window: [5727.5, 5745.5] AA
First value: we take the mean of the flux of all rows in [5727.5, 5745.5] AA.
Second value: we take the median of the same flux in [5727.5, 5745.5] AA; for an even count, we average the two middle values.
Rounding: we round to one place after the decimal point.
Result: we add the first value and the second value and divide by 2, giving 15.8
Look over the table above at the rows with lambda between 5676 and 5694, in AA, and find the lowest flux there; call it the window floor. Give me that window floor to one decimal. 14.6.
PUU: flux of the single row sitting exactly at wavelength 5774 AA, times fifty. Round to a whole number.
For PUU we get 750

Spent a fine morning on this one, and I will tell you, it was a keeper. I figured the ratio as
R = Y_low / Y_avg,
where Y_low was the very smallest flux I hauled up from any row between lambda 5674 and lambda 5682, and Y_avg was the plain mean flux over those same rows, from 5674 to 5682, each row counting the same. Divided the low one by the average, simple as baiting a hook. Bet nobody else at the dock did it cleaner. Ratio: 0.964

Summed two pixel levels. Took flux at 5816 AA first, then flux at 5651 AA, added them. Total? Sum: 31.7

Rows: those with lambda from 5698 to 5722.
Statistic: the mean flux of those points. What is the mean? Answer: 15.6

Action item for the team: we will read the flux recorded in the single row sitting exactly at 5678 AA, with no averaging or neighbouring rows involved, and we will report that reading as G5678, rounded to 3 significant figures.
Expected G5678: 16.0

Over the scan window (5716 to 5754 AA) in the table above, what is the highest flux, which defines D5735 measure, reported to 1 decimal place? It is 16.6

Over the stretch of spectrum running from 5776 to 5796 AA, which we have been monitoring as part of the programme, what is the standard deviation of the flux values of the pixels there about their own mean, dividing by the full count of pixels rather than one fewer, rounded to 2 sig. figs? 0.49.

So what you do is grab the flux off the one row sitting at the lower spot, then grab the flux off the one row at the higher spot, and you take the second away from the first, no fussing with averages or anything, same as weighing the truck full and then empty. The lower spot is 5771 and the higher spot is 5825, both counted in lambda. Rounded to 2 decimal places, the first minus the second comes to 0.70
